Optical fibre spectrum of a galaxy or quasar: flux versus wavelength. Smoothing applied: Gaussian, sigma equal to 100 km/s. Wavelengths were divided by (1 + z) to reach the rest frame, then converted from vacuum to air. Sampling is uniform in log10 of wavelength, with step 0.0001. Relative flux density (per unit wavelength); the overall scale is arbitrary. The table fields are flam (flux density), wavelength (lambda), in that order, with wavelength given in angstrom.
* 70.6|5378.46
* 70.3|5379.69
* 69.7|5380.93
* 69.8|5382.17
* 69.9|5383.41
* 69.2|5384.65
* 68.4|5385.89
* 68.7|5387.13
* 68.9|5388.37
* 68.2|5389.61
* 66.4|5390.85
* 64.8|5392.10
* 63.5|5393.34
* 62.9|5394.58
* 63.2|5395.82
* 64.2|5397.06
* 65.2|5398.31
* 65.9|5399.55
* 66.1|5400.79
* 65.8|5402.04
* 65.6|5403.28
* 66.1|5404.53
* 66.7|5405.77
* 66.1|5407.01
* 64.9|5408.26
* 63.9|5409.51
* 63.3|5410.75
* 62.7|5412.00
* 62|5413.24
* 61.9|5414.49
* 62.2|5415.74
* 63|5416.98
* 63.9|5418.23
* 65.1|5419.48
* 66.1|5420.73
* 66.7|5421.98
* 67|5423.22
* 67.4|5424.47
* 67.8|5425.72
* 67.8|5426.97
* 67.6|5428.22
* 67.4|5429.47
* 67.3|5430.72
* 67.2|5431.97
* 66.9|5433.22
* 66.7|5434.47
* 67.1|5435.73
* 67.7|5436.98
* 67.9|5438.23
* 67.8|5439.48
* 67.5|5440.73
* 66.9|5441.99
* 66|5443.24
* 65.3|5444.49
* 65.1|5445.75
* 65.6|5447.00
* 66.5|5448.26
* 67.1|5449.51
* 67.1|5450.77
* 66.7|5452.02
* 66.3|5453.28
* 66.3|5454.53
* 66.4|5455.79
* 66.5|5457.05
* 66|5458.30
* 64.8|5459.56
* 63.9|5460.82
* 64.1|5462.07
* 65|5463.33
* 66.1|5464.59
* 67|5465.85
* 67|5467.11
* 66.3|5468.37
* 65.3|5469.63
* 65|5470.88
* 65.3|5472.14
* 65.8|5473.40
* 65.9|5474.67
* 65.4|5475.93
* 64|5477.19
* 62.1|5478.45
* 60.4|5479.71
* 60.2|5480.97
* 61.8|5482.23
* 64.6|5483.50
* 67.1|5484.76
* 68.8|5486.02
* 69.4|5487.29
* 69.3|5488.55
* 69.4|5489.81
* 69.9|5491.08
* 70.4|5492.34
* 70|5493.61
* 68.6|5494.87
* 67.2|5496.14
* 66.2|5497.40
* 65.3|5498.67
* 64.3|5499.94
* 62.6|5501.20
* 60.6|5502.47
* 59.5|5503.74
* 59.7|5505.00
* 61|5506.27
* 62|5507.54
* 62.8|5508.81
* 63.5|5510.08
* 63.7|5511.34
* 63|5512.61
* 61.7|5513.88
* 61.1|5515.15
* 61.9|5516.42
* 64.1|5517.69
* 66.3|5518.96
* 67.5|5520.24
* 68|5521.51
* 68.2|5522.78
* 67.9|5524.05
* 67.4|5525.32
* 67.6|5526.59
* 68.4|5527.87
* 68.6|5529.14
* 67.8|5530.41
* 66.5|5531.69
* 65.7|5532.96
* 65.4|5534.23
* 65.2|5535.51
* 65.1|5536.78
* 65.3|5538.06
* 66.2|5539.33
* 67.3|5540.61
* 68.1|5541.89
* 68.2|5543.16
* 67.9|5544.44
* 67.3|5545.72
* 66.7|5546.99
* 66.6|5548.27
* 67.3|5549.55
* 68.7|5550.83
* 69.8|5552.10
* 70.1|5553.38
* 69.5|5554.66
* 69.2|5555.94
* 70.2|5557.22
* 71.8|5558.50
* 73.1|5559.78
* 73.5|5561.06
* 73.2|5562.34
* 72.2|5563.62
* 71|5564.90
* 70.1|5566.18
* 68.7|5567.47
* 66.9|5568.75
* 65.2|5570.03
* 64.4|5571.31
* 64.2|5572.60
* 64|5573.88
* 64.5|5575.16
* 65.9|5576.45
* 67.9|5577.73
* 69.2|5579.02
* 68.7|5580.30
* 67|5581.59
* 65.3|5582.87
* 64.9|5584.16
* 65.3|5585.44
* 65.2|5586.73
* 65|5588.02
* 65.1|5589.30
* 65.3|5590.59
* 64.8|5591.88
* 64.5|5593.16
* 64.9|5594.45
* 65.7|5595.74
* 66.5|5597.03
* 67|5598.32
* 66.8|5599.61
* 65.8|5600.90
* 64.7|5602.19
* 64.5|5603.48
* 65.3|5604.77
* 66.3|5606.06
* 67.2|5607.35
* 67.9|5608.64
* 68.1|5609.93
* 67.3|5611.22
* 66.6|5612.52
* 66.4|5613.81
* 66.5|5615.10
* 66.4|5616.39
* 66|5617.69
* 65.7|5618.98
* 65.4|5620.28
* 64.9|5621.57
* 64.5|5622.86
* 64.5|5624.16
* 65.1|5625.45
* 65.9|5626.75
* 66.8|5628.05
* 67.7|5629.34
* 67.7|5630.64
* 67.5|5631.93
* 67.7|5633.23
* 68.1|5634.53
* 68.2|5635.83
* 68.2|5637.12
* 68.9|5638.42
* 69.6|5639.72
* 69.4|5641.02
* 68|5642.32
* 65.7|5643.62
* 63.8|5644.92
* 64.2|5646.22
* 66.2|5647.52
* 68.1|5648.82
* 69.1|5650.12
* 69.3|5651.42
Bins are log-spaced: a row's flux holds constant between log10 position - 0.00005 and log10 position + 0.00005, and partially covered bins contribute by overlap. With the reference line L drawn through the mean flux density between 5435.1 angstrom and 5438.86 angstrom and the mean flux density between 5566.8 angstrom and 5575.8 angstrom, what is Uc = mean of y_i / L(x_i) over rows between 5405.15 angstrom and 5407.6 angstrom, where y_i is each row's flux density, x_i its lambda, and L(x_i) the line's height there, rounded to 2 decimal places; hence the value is 0.98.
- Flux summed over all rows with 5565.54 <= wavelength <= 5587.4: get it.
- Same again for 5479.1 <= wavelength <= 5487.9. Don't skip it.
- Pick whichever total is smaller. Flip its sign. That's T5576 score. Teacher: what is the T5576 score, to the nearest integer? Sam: -452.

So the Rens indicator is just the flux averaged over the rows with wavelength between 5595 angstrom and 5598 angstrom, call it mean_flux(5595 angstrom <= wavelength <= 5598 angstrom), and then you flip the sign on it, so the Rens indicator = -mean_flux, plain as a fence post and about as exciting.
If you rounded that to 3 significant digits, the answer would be -66.1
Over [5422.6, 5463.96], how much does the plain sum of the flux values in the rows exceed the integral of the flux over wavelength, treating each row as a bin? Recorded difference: -556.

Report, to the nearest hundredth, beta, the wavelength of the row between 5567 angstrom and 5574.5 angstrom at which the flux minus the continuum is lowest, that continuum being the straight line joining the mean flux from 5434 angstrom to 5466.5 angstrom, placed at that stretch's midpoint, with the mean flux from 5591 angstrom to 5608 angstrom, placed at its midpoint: 5573.88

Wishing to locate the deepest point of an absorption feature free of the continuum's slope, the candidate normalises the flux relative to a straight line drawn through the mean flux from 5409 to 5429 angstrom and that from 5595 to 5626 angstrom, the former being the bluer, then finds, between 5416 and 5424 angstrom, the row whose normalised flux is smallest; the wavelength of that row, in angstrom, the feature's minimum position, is 5416.98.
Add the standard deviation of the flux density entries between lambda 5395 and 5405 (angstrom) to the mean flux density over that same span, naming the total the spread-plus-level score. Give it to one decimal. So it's 66.2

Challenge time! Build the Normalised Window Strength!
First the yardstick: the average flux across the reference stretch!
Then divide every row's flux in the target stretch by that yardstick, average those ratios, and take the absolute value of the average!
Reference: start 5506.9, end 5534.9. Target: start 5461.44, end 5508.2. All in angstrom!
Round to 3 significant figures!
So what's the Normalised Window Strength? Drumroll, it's 0.997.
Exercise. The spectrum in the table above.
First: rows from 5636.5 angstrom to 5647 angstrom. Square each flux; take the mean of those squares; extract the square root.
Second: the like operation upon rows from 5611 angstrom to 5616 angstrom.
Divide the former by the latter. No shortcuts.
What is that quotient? 1.01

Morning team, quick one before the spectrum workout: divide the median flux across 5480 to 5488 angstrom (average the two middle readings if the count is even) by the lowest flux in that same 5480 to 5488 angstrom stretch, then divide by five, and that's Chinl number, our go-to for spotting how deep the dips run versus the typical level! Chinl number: 0.219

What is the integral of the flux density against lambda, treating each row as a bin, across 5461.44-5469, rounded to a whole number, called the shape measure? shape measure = 498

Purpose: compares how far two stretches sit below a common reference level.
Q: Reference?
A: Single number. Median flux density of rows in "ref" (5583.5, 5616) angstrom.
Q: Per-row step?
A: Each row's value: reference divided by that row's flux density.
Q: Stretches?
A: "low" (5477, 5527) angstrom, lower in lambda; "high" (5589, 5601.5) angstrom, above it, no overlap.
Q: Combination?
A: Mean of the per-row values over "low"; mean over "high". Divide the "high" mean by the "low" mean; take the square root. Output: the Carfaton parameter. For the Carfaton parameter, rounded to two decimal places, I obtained 0.99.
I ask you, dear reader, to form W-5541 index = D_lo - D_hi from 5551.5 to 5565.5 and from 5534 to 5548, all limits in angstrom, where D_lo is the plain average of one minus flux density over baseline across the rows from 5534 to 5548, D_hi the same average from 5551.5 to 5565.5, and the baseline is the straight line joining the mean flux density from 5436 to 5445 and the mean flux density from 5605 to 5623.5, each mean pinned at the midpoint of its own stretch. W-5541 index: 0.07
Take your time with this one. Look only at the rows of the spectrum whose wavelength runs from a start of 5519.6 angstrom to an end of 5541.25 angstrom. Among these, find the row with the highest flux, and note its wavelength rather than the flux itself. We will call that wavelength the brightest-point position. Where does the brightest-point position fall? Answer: 5529.14 angstrom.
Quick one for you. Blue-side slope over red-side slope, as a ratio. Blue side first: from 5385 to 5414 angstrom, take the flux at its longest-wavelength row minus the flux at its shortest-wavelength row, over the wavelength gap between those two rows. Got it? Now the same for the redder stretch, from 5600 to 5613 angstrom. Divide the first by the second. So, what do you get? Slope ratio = -3.4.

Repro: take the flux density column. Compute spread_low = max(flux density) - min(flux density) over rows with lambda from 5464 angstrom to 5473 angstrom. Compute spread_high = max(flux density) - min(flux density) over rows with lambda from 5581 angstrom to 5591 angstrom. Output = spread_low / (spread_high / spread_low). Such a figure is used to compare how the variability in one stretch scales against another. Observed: 1.9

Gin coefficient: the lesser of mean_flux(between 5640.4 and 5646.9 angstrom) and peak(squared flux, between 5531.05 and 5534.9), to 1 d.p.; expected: 66.2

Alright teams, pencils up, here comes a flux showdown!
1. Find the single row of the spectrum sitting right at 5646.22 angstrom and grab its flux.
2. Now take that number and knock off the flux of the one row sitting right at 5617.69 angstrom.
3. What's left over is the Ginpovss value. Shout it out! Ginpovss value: -2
